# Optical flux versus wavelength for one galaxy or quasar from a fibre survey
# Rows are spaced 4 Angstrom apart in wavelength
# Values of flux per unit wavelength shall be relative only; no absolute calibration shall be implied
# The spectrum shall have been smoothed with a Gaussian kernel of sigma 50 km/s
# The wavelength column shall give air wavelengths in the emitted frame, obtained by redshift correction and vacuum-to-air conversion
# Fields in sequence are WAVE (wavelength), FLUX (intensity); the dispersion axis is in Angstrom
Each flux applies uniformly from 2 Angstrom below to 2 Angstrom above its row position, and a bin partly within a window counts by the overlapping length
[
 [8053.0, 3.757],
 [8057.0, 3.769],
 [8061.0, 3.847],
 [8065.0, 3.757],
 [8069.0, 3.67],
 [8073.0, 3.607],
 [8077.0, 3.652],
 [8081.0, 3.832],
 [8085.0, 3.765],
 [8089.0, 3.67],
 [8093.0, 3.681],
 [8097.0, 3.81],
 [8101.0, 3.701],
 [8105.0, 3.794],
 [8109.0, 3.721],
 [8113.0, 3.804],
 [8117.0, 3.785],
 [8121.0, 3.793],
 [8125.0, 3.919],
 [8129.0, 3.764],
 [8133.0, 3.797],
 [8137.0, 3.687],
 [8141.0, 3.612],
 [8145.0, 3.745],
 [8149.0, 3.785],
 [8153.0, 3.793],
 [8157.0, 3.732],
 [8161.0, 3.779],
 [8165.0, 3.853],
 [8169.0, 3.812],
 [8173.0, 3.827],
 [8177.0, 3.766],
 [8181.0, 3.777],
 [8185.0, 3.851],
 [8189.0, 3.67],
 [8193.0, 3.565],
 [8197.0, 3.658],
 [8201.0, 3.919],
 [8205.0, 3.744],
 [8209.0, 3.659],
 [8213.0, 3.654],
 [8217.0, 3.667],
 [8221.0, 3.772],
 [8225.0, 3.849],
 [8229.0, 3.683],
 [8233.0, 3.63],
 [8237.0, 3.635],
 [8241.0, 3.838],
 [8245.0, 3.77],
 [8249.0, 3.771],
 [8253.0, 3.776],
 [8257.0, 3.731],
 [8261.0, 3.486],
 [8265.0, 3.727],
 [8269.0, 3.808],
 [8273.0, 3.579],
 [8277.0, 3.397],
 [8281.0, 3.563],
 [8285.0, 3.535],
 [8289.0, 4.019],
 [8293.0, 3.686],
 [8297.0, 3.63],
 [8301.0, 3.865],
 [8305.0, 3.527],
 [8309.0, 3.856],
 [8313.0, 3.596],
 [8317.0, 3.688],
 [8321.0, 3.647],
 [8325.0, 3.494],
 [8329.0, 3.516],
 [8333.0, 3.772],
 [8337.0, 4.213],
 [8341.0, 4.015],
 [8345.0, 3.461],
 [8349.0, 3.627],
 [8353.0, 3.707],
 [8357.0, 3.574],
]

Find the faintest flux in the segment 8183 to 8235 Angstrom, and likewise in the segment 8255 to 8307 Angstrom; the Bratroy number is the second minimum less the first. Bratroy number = -0.17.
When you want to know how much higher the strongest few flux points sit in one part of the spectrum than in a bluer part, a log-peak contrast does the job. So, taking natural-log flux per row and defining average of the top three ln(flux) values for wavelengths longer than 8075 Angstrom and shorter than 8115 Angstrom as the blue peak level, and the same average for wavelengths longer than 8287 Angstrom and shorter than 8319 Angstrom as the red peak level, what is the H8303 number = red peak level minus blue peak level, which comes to 0.025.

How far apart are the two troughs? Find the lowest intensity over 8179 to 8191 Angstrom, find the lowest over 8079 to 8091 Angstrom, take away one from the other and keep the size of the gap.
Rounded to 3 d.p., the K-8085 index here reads 0.000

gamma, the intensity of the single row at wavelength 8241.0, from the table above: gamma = 3.838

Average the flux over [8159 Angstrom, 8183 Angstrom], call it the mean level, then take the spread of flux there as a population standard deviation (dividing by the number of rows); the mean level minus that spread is 3.77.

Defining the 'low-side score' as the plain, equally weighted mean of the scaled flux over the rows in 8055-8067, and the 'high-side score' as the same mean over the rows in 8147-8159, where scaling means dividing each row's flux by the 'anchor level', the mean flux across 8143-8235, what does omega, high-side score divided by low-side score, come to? 0.99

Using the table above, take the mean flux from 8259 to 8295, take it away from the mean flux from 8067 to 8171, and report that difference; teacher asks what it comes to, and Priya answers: 0.11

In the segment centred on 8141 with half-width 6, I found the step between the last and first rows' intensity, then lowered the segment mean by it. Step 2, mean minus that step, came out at 3.62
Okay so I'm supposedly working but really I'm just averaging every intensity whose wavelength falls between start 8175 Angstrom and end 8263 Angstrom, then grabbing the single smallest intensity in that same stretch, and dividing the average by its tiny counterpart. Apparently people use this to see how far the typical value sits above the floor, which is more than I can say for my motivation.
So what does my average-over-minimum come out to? 1.07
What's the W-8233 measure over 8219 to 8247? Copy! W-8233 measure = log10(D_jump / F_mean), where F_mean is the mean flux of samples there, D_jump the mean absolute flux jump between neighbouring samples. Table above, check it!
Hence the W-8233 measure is -1.59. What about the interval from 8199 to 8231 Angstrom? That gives -1.62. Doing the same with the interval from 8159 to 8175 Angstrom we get -1.94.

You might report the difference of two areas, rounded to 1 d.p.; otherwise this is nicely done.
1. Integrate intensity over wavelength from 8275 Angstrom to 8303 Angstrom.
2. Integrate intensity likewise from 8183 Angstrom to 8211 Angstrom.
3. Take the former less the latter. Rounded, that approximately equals -1.5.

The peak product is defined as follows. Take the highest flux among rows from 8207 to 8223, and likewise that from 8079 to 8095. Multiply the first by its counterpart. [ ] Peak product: 14.5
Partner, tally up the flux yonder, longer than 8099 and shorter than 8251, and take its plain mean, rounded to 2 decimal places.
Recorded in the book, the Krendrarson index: 3.75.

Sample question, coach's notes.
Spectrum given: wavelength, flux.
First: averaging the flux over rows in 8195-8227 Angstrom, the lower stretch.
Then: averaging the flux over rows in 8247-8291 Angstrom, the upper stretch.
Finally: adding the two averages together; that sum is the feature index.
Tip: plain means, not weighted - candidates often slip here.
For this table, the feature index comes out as 7.41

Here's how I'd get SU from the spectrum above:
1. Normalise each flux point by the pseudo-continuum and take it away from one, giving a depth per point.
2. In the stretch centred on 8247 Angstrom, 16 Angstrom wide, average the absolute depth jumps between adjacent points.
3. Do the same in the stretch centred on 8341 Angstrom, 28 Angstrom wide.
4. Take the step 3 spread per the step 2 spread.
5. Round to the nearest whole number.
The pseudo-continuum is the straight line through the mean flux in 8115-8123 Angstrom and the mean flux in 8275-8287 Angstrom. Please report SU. 11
